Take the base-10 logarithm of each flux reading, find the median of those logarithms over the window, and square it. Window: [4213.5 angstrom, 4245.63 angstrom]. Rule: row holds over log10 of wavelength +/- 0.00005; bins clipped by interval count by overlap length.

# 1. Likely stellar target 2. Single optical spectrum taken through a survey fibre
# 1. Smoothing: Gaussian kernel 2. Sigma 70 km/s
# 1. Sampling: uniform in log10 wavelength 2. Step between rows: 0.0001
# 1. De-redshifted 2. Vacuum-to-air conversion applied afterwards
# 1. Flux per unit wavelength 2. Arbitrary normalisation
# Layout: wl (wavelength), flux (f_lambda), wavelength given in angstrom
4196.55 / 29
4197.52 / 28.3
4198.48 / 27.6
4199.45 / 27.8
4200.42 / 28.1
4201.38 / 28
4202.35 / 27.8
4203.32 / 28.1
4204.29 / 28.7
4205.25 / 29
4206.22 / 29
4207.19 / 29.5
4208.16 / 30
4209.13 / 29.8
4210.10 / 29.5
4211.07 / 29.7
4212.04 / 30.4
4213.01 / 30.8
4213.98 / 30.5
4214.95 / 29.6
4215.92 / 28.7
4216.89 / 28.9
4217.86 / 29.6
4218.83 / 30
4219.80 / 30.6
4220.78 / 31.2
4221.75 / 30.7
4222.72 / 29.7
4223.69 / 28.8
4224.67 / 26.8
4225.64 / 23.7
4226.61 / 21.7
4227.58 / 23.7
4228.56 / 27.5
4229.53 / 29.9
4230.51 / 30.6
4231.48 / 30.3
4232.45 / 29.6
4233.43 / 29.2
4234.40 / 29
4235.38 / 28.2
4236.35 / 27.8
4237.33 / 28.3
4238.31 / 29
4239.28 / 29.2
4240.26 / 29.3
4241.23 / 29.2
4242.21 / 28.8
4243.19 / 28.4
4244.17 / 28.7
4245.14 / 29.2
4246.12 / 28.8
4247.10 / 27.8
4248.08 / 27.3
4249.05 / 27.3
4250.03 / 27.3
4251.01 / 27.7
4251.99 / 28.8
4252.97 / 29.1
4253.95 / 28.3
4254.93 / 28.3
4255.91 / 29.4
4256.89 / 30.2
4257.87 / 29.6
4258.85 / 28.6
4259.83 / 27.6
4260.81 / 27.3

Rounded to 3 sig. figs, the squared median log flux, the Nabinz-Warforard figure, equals 2.15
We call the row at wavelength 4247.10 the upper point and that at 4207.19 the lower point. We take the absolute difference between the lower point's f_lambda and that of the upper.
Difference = 1.7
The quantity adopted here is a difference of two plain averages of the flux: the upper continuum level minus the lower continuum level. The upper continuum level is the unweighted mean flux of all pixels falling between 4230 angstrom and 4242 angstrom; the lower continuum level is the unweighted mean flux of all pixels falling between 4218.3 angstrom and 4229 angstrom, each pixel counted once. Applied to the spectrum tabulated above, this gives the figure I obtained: 1.5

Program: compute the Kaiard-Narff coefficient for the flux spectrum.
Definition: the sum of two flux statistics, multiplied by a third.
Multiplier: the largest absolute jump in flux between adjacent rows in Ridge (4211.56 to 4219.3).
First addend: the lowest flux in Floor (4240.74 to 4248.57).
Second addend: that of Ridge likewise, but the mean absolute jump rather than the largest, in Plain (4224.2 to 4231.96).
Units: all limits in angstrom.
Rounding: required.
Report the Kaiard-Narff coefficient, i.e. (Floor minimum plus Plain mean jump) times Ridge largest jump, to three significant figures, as 26.4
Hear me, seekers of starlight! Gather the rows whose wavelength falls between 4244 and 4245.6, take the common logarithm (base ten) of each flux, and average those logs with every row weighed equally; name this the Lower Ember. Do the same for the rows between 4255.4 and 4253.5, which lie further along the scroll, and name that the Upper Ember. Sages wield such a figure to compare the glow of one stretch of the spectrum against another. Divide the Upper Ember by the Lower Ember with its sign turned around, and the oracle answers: -0.99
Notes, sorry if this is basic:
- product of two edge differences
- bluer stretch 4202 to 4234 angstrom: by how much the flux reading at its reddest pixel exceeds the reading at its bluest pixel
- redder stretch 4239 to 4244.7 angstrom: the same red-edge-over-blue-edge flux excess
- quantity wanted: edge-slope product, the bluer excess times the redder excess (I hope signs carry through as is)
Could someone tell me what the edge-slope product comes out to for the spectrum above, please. -0.7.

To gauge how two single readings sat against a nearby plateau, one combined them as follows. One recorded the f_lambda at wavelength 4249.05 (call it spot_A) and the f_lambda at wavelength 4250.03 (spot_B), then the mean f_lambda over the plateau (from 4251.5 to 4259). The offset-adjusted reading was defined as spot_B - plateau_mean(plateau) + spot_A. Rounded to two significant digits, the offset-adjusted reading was 26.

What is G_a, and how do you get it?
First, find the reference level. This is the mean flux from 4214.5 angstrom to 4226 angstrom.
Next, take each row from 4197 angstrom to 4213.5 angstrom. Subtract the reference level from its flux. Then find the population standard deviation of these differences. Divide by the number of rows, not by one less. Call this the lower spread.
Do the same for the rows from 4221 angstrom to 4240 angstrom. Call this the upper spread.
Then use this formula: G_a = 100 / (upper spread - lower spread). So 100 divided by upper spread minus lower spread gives 68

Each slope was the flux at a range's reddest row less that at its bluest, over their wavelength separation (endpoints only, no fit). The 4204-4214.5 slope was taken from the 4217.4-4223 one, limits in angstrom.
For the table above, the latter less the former -0.17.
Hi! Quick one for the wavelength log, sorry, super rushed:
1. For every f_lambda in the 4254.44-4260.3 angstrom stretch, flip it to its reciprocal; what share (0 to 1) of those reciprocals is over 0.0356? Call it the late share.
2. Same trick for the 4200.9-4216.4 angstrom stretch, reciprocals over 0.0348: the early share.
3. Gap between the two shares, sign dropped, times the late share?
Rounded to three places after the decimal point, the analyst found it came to 0.024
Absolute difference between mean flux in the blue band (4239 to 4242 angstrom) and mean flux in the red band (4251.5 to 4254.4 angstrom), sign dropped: 0.5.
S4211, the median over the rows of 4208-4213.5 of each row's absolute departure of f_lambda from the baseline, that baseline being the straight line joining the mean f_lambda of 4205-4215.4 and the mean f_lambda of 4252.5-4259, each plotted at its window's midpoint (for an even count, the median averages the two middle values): 0.23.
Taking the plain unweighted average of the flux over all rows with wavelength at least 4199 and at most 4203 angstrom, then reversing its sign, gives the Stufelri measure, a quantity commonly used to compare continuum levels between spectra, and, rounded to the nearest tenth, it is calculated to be -27.9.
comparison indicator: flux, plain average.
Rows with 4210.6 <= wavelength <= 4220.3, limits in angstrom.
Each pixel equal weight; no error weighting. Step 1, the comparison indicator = 29.9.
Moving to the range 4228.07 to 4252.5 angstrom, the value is 28.7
